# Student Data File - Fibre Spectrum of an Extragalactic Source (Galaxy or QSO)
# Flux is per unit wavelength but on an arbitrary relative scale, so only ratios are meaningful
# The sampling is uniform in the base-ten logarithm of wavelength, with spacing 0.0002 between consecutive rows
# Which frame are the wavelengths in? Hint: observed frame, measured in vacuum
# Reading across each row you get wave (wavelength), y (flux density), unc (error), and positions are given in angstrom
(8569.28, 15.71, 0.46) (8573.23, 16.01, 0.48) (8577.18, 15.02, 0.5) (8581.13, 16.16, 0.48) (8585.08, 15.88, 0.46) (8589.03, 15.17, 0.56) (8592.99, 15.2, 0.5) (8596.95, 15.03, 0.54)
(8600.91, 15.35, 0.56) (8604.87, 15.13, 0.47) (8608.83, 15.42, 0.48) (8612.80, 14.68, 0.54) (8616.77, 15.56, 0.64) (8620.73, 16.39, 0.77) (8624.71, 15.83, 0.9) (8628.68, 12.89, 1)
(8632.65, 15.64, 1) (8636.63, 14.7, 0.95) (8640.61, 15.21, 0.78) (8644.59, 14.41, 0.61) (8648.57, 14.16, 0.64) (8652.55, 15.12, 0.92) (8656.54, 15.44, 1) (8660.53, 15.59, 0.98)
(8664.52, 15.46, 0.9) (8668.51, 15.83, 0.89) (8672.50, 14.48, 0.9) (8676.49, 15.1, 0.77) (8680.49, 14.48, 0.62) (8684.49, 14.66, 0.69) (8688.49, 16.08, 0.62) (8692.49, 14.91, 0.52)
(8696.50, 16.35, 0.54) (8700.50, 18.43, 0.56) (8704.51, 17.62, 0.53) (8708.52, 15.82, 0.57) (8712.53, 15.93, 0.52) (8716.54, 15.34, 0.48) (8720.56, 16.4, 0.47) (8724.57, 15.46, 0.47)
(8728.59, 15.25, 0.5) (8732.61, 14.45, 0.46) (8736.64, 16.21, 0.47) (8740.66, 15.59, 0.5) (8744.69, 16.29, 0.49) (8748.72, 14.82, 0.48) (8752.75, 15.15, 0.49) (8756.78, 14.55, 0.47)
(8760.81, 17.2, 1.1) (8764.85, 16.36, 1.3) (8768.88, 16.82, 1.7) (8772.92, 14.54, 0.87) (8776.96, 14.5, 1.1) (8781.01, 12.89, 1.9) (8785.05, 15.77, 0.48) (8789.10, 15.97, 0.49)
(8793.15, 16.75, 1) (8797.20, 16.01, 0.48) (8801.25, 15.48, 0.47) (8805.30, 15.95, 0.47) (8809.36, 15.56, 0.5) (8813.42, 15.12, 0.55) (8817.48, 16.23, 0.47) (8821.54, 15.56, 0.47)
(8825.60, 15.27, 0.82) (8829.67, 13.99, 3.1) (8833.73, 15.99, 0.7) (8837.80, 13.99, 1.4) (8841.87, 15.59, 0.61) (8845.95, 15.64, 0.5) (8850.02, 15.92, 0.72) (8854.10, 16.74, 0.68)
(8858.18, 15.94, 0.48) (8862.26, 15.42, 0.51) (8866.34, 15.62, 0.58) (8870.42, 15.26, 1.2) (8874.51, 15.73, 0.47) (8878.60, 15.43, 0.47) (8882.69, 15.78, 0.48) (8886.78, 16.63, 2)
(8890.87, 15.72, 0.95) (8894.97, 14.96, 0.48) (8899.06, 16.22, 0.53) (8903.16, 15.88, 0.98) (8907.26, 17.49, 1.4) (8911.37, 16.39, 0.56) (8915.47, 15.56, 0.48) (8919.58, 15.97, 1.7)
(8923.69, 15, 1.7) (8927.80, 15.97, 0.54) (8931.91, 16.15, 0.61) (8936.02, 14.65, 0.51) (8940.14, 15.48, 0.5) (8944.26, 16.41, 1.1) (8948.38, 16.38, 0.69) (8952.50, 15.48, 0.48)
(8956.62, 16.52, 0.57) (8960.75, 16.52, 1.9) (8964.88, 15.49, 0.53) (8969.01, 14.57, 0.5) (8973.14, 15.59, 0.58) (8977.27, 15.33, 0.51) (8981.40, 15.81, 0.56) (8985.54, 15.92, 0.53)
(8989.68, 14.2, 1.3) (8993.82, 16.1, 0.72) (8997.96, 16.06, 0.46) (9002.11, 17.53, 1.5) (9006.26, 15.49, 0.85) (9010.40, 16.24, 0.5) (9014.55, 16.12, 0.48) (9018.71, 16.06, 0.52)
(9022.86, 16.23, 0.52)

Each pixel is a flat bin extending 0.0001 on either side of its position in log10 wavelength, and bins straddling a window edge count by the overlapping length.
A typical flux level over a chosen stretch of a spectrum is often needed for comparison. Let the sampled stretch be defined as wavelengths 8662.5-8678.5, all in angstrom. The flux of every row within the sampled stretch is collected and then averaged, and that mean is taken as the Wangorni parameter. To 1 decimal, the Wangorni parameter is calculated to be 15.2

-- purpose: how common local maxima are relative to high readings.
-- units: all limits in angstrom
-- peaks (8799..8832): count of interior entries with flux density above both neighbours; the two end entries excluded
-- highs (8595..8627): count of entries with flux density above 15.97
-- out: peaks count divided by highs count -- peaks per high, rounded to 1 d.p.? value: 2.0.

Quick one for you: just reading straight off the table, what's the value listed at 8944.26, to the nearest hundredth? 16.41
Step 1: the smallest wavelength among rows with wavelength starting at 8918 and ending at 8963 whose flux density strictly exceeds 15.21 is 8919.58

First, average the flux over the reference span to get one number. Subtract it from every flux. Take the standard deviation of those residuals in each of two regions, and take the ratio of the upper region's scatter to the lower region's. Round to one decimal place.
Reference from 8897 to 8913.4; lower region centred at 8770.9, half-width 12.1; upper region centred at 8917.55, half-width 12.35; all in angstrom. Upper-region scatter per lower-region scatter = 0.5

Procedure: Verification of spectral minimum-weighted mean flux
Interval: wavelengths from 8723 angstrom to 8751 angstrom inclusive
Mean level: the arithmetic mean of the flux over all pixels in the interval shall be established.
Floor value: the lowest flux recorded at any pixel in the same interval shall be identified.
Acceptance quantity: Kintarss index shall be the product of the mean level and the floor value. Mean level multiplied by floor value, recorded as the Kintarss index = 223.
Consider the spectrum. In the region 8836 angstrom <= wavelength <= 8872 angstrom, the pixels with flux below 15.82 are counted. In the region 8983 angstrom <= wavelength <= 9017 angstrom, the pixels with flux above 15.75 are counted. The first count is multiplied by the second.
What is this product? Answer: 36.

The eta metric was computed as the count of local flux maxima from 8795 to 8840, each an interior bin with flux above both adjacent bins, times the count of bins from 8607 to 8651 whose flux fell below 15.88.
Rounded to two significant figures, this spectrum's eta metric 30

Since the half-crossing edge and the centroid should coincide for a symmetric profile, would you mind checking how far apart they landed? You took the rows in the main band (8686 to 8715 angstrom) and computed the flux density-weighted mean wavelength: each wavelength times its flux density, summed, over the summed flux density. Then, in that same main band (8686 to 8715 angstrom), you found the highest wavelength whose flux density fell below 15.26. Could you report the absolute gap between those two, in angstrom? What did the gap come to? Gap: 8.1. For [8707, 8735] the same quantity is 12.2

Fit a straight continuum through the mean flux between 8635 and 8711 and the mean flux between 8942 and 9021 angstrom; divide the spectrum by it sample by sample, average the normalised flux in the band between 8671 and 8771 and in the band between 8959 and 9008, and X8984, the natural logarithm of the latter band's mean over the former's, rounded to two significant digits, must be -0.025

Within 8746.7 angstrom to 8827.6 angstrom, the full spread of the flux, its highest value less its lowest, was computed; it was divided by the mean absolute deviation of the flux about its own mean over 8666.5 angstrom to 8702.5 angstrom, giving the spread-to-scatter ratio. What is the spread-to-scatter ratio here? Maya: 4.5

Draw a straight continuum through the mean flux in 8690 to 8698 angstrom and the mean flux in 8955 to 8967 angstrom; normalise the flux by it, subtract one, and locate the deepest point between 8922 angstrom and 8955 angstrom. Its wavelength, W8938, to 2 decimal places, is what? 8936.02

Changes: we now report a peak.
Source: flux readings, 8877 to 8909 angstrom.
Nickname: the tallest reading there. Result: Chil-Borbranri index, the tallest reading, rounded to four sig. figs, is 17.49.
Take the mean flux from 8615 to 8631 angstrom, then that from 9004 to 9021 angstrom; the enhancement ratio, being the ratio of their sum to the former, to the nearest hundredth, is 2.05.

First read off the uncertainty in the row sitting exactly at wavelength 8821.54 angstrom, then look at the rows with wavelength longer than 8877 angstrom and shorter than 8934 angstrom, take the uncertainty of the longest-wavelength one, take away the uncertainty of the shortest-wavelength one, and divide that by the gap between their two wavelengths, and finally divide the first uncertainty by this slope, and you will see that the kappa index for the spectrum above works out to 179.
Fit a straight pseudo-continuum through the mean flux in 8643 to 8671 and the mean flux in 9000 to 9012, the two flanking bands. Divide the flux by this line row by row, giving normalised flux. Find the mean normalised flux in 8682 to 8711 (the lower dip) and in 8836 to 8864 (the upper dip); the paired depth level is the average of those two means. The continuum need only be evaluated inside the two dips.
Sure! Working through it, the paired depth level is 1.02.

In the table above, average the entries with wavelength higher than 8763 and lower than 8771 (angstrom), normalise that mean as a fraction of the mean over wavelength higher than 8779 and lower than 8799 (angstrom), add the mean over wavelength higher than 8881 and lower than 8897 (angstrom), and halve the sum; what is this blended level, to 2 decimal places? 8.42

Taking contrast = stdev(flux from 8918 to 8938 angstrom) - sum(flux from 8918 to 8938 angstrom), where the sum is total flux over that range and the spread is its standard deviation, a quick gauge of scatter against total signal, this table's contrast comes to -77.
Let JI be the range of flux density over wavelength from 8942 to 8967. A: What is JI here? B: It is 1.0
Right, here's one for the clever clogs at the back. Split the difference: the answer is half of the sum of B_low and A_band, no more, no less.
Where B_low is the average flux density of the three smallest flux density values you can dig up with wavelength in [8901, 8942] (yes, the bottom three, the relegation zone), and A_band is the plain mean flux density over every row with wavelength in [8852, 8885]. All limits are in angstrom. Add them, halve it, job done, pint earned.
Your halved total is 15.4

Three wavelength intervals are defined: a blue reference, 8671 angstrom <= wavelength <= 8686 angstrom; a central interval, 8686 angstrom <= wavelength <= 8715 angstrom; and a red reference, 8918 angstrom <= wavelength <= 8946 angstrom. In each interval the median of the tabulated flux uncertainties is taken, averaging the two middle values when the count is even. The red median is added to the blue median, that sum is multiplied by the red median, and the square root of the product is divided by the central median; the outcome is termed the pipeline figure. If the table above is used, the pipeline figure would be 1.67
